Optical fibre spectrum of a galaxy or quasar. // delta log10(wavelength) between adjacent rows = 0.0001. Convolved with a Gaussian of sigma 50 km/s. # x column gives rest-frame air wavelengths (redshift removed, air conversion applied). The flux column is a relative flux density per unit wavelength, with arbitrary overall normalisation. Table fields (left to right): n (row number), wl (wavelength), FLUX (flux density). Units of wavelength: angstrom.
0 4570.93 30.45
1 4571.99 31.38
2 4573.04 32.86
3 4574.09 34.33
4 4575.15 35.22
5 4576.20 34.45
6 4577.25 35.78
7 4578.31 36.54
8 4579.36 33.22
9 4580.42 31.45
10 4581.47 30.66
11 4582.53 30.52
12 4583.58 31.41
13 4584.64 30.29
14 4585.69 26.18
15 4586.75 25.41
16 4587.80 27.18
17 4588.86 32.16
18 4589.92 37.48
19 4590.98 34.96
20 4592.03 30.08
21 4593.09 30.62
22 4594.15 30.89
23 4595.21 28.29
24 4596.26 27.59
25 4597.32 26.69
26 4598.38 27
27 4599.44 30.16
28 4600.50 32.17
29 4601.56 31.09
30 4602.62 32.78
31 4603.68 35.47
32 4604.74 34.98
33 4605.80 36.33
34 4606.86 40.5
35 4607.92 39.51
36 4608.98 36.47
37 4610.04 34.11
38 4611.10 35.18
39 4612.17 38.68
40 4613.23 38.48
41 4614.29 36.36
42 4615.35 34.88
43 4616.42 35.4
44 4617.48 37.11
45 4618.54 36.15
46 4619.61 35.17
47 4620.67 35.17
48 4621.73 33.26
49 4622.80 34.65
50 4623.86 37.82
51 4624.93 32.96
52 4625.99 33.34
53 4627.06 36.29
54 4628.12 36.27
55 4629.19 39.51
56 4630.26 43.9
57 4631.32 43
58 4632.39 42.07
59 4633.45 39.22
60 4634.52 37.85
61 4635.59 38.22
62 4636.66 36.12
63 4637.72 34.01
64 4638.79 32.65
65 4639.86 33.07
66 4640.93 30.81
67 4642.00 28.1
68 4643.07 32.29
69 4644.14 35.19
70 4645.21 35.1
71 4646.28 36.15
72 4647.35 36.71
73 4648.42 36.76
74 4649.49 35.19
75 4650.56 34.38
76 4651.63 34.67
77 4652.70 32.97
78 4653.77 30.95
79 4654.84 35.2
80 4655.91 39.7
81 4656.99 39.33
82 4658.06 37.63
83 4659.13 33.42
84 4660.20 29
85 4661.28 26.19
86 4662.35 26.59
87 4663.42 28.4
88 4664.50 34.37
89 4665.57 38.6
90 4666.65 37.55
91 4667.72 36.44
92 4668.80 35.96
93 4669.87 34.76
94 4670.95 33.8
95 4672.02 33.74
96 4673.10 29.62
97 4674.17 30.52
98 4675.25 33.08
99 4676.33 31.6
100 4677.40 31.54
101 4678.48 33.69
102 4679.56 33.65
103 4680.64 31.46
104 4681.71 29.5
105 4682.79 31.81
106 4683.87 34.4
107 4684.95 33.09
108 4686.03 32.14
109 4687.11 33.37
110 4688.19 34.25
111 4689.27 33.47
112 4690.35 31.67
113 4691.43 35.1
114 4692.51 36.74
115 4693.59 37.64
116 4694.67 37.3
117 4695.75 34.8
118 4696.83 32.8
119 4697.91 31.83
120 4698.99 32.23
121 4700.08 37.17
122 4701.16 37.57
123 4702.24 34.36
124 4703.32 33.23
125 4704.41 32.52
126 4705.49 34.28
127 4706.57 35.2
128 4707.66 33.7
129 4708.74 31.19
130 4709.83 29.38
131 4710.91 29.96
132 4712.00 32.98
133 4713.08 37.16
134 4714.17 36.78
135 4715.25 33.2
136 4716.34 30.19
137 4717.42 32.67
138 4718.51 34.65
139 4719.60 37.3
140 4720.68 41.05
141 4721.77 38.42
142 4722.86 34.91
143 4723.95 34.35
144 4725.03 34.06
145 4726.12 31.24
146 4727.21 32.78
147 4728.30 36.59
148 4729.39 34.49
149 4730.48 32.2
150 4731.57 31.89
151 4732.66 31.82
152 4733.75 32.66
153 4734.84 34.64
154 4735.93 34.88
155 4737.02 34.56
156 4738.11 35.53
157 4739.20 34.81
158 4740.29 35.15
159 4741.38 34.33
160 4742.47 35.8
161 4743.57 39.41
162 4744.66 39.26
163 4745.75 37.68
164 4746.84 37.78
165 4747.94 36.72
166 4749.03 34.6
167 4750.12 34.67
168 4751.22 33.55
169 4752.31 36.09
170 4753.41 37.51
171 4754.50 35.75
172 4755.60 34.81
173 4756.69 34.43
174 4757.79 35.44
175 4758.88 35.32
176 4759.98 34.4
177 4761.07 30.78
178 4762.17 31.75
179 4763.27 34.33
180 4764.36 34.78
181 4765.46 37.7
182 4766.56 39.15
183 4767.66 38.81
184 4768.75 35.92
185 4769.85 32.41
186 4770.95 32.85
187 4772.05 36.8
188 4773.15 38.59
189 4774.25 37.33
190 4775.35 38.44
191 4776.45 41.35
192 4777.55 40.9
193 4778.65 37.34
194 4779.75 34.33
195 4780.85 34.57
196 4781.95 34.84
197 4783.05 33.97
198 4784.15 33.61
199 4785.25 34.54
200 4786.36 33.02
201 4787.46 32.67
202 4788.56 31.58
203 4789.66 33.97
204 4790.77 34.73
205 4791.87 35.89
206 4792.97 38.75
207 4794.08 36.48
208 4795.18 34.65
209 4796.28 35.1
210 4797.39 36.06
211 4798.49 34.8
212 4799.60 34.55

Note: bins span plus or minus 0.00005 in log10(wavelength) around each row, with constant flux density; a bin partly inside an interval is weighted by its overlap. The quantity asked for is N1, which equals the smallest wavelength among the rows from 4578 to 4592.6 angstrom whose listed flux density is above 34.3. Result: 4578.31 angstrom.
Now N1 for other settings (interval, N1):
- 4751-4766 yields 4752.31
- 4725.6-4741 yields 4728.30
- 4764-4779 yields 4764.36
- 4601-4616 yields 4603.68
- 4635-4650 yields 4635.59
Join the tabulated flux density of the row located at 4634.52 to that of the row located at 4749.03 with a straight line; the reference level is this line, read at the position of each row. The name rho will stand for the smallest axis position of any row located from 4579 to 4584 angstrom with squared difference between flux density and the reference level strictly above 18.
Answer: 4579.36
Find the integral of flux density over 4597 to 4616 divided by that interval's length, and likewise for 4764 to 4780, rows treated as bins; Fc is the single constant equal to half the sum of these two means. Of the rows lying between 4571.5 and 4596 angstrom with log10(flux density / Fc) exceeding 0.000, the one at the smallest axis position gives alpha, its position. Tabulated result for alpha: 4578.31 angstrom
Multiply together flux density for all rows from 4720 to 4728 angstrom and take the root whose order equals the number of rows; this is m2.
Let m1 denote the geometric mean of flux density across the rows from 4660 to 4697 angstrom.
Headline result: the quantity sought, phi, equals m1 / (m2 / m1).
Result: 30.9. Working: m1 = 33.0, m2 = 35.1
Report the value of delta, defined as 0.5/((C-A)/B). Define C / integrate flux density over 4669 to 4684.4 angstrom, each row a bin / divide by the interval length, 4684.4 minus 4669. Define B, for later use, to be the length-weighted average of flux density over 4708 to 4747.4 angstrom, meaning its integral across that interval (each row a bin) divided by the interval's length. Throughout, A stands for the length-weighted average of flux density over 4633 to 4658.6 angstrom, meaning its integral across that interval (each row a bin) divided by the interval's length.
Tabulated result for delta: -7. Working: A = 35.1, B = 34.6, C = 32.5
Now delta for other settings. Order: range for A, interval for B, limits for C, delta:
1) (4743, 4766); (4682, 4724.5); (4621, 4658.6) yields 55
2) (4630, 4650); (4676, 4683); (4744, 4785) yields -150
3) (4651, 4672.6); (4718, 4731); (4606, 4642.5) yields 7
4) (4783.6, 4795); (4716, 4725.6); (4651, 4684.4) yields -14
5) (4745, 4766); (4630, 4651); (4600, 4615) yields 27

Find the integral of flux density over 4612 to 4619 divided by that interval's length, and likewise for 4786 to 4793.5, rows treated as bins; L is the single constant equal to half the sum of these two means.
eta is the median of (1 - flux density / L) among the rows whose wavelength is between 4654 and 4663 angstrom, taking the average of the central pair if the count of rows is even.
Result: 0.035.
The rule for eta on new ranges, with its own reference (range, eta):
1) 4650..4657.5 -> 0.025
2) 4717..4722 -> -0.049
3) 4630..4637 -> -0.103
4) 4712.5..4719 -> 0.046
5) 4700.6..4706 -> 0.036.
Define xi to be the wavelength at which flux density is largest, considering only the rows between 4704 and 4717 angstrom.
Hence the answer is 4713.08 angstrom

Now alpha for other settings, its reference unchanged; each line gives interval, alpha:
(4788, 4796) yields 4791.87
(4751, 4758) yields 4752.31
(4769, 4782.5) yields 4772.05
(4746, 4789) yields 4746.84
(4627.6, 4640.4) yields 4628.12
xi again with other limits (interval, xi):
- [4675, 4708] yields 4693.59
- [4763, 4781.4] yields 4776.45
